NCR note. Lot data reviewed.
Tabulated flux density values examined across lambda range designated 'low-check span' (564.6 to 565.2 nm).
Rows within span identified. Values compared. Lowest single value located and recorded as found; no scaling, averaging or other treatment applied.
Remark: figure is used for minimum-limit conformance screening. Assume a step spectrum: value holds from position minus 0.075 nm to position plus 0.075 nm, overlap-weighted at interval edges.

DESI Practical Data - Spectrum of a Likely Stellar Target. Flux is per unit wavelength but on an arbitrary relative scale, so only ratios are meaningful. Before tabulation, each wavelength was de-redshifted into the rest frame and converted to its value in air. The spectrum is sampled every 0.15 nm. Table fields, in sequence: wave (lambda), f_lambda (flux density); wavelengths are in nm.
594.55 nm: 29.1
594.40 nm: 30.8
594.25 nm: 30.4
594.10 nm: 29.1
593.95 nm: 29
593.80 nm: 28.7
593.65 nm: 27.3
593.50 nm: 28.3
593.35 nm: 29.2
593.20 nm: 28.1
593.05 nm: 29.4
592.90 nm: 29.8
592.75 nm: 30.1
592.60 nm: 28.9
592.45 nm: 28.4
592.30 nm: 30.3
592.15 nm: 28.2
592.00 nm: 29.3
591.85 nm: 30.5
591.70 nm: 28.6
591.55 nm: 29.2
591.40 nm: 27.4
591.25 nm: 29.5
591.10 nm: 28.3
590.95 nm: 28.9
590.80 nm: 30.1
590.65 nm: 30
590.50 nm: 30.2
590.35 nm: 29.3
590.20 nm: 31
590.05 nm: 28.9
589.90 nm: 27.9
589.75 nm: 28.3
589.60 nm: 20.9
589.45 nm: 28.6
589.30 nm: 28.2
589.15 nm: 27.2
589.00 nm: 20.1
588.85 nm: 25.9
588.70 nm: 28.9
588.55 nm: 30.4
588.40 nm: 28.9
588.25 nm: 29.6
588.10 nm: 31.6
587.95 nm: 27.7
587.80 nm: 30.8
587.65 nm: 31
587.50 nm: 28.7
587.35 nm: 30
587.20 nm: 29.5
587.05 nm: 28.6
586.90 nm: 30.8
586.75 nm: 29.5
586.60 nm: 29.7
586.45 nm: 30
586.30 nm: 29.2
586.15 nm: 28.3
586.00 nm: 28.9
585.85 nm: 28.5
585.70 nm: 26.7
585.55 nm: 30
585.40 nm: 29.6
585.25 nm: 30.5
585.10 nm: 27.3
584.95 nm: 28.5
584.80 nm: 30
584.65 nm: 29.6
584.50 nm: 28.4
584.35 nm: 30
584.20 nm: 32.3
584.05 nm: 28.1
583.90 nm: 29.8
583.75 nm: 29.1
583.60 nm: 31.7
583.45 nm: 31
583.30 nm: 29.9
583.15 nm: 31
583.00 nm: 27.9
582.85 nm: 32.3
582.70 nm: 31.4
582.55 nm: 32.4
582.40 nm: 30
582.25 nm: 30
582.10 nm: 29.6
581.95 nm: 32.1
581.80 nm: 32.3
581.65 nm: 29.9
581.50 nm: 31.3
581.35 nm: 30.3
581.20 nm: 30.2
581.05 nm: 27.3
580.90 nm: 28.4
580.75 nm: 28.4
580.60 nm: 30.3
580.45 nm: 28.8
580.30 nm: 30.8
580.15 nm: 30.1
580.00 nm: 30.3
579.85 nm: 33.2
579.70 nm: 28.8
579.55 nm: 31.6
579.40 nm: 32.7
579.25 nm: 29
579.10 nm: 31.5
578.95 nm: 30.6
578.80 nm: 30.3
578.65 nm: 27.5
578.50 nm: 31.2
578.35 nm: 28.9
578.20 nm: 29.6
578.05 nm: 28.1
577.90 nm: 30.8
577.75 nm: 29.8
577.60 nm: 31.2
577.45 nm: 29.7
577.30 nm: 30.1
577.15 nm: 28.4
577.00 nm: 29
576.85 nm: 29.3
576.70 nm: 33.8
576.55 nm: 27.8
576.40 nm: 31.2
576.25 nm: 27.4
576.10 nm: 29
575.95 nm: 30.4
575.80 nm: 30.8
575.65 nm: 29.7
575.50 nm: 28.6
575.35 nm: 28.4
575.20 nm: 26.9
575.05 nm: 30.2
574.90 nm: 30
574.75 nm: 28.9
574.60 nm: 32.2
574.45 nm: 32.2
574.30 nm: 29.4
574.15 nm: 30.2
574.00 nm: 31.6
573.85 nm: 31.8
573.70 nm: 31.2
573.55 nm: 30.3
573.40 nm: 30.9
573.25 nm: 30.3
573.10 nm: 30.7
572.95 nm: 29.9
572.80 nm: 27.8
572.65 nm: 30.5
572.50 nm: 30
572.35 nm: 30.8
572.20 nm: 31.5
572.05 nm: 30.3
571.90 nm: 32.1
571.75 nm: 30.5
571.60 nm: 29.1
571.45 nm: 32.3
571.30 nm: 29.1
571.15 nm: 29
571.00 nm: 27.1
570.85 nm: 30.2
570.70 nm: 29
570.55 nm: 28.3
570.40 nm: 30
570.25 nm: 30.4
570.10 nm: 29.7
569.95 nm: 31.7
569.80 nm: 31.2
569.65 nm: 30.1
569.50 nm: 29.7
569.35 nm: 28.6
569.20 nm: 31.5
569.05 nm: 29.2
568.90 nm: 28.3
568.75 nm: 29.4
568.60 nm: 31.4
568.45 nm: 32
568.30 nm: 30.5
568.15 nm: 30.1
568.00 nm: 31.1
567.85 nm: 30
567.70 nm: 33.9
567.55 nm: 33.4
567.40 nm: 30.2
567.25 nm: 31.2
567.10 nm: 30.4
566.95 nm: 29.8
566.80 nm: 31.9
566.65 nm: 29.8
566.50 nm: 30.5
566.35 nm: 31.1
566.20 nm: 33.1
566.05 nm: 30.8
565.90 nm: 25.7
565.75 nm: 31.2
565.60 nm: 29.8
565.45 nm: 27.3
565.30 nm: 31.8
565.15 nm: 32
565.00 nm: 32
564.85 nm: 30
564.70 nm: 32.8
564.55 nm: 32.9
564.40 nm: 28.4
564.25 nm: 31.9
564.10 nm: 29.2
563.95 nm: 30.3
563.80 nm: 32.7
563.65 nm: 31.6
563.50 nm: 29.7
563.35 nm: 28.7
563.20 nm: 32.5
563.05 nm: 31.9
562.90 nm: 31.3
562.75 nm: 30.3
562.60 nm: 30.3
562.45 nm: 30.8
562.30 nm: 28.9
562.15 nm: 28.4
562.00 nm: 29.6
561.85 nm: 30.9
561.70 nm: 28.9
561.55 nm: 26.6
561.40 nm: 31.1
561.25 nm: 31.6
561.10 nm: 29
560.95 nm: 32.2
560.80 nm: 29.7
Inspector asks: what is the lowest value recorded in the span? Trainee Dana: 30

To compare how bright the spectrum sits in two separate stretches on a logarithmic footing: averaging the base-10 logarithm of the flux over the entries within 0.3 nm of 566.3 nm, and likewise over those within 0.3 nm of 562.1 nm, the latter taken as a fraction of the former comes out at 0.98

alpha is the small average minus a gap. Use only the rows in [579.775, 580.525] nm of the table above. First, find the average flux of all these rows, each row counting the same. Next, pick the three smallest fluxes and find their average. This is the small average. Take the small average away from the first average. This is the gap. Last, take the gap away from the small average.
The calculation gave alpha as 28.8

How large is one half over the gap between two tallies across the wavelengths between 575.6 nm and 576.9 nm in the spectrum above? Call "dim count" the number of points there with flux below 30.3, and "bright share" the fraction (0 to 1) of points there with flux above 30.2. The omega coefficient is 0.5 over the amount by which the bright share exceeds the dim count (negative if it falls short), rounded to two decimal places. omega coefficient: -0.11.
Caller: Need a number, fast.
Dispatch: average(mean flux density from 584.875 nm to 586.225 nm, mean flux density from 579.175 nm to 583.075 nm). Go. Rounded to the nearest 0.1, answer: 29.5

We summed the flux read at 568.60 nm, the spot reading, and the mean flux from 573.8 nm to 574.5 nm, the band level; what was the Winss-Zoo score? 62.4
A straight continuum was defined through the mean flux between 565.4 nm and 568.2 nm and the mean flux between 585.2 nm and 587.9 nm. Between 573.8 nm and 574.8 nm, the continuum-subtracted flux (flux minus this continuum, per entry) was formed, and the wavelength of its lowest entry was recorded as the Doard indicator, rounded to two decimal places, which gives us 574.75 nm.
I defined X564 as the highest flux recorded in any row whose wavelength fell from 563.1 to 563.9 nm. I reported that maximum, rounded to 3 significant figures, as 32.7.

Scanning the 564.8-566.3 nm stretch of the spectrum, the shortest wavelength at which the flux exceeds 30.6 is 565.00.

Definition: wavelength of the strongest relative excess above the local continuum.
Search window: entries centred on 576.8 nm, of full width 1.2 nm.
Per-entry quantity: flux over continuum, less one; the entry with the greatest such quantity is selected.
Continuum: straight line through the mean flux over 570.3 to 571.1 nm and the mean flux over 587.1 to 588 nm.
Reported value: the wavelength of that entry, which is 576.70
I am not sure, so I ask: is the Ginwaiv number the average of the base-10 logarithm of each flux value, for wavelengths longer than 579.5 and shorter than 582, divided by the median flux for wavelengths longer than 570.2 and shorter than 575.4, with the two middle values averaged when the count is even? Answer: 0.0490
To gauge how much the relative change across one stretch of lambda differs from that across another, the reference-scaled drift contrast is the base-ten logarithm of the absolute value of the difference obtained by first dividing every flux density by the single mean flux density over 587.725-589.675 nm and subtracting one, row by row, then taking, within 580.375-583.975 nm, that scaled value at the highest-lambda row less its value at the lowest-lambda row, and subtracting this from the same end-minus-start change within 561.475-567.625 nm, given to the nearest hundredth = -0.68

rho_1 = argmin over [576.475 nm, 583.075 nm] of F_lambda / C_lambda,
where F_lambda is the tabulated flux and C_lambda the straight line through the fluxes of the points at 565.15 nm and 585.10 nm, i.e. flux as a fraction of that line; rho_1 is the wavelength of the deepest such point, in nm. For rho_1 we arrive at 576.55 nm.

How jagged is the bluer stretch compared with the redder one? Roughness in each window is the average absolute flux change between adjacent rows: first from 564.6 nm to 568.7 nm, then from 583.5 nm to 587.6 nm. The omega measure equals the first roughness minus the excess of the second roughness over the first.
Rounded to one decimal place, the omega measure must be 2.3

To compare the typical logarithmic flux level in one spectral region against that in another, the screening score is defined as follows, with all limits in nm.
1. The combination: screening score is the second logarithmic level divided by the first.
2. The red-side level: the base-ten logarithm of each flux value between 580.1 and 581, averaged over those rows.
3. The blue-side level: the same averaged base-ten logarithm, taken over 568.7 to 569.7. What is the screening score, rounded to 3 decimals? 1.001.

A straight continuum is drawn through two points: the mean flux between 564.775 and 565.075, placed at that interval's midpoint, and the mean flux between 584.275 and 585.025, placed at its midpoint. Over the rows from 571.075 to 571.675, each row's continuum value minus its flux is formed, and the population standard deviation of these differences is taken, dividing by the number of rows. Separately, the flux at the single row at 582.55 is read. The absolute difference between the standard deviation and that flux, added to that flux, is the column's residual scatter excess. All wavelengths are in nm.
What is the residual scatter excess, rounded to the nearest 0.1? 63.4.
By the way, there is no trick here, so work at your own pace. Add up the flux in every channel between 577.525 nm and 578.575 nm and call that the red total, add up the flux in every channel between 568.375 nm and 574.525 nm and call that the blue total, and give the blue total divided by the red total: 5.9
